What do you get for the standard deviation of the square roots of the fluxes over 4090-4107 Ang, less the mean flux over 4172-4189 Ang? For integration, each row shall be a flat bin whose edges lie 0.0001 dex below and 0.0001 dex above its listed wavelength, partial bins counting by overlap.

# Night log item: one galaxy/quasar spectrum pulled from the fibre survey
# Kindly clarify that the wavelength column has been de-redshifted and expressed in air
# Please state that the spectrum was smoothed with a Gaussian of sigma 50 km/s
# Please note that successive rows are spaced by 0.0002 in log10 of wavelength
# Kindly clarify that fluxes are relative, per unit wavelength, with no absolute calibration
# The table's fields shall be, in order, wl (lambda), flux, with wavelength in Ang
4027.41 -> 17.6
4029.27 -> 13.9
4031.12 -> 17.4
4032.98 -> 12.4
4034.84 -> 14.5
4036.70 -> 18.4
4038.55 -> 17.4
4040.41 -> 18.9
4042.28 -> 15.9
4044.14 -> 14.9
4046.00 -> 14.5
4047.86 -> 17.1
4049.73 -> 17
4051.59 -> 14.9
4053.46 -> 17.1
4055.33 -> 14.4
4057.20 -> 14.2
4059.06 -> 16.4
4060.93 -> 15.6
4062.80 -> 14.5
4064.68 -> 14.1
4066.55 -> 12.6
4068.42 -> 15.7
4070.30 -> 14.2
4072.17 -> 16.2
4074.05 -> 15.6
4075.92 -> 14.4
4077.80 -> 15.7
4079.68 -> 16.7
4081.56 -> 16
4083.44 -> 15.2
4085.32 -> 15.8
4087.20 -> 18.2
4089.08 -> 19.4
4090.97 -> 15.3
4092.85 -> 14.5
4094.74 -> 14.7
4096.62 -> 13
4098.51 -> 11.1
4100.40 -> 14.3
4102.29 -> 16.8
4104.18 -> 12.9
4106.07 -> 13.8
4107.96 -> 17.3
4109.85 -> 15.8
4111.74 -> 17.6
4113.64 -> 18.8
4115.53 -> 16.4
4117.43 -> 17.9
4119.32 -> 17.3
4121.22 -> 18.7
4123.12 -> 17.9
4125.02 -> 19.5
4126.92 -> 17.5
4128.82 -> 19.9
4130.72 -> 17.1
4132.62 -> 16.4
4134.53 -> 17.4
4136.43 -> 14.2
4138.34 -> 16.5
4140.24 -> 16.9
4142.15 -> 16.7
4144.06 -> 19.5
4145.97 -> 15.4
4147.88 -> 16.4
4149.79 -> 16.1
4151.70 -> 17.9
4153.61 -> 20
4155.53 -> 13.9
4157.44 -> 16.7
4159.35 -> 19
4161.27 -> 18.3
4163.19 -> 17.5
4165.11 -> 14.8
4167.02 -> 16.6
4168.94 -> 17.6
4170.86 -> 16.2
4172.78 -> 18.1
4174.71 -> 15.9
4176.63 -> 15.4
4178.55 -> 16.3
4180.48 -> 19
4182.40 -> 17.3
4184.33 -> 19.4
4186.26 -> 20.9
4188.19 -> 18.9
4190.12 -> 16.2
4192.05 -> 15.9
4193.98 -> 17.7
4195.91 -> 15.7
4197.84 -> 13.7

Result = -17.7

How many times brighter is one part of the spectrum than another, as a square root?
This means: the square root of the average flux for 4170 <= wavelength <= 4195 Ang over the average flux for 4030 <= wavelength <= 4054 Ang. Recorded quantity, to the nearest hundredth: 1.04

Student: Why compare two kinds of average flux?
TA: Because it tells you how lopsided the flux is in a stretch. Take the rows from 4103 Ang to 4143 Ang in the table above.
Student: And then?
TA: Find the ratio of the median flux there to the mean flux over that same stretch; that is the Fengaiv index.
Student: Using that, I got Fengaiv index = 1.019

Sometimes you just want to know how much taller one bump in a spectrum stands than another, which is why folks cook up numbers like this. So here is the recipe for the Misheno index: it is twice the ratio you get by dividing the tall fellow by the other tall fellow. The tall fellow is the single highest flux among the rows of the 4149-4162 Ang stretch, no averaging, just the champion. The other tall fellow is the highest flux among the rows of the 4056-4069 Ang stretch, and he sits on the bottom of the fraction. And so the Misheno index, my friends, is 2.44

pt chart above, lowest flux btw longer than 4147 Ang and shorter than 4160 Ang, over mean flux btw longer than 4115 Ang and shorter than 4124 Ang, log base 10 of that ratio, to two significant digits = -0.10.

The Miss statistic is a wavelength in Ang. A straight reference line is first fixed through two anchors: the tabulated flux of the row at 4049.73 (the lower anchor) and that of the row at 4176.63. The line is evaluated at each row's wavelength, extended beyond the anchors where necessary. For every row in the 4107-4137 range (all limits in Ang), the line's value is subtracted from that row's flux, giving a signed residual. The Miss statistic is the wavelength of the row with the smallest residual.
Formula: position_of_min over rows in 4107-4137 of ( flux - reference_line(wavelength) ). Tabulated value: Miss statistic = 4136.43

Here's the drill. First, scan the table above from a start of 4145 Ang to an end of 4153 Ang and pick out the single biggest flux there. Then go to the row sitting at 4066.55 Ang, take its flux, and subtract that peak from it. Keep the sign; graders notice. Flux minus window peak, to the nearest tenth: -5.3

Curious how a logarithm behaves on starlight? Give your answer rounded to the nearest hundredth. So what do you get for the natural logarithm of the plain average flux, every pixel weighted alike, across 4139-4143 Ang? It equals 2.82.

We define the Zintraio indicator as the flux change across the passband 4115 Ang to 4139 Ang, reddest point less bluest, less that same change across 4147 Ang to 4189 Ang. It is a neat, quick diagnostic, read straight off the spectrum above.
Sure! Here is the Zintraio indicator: -2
